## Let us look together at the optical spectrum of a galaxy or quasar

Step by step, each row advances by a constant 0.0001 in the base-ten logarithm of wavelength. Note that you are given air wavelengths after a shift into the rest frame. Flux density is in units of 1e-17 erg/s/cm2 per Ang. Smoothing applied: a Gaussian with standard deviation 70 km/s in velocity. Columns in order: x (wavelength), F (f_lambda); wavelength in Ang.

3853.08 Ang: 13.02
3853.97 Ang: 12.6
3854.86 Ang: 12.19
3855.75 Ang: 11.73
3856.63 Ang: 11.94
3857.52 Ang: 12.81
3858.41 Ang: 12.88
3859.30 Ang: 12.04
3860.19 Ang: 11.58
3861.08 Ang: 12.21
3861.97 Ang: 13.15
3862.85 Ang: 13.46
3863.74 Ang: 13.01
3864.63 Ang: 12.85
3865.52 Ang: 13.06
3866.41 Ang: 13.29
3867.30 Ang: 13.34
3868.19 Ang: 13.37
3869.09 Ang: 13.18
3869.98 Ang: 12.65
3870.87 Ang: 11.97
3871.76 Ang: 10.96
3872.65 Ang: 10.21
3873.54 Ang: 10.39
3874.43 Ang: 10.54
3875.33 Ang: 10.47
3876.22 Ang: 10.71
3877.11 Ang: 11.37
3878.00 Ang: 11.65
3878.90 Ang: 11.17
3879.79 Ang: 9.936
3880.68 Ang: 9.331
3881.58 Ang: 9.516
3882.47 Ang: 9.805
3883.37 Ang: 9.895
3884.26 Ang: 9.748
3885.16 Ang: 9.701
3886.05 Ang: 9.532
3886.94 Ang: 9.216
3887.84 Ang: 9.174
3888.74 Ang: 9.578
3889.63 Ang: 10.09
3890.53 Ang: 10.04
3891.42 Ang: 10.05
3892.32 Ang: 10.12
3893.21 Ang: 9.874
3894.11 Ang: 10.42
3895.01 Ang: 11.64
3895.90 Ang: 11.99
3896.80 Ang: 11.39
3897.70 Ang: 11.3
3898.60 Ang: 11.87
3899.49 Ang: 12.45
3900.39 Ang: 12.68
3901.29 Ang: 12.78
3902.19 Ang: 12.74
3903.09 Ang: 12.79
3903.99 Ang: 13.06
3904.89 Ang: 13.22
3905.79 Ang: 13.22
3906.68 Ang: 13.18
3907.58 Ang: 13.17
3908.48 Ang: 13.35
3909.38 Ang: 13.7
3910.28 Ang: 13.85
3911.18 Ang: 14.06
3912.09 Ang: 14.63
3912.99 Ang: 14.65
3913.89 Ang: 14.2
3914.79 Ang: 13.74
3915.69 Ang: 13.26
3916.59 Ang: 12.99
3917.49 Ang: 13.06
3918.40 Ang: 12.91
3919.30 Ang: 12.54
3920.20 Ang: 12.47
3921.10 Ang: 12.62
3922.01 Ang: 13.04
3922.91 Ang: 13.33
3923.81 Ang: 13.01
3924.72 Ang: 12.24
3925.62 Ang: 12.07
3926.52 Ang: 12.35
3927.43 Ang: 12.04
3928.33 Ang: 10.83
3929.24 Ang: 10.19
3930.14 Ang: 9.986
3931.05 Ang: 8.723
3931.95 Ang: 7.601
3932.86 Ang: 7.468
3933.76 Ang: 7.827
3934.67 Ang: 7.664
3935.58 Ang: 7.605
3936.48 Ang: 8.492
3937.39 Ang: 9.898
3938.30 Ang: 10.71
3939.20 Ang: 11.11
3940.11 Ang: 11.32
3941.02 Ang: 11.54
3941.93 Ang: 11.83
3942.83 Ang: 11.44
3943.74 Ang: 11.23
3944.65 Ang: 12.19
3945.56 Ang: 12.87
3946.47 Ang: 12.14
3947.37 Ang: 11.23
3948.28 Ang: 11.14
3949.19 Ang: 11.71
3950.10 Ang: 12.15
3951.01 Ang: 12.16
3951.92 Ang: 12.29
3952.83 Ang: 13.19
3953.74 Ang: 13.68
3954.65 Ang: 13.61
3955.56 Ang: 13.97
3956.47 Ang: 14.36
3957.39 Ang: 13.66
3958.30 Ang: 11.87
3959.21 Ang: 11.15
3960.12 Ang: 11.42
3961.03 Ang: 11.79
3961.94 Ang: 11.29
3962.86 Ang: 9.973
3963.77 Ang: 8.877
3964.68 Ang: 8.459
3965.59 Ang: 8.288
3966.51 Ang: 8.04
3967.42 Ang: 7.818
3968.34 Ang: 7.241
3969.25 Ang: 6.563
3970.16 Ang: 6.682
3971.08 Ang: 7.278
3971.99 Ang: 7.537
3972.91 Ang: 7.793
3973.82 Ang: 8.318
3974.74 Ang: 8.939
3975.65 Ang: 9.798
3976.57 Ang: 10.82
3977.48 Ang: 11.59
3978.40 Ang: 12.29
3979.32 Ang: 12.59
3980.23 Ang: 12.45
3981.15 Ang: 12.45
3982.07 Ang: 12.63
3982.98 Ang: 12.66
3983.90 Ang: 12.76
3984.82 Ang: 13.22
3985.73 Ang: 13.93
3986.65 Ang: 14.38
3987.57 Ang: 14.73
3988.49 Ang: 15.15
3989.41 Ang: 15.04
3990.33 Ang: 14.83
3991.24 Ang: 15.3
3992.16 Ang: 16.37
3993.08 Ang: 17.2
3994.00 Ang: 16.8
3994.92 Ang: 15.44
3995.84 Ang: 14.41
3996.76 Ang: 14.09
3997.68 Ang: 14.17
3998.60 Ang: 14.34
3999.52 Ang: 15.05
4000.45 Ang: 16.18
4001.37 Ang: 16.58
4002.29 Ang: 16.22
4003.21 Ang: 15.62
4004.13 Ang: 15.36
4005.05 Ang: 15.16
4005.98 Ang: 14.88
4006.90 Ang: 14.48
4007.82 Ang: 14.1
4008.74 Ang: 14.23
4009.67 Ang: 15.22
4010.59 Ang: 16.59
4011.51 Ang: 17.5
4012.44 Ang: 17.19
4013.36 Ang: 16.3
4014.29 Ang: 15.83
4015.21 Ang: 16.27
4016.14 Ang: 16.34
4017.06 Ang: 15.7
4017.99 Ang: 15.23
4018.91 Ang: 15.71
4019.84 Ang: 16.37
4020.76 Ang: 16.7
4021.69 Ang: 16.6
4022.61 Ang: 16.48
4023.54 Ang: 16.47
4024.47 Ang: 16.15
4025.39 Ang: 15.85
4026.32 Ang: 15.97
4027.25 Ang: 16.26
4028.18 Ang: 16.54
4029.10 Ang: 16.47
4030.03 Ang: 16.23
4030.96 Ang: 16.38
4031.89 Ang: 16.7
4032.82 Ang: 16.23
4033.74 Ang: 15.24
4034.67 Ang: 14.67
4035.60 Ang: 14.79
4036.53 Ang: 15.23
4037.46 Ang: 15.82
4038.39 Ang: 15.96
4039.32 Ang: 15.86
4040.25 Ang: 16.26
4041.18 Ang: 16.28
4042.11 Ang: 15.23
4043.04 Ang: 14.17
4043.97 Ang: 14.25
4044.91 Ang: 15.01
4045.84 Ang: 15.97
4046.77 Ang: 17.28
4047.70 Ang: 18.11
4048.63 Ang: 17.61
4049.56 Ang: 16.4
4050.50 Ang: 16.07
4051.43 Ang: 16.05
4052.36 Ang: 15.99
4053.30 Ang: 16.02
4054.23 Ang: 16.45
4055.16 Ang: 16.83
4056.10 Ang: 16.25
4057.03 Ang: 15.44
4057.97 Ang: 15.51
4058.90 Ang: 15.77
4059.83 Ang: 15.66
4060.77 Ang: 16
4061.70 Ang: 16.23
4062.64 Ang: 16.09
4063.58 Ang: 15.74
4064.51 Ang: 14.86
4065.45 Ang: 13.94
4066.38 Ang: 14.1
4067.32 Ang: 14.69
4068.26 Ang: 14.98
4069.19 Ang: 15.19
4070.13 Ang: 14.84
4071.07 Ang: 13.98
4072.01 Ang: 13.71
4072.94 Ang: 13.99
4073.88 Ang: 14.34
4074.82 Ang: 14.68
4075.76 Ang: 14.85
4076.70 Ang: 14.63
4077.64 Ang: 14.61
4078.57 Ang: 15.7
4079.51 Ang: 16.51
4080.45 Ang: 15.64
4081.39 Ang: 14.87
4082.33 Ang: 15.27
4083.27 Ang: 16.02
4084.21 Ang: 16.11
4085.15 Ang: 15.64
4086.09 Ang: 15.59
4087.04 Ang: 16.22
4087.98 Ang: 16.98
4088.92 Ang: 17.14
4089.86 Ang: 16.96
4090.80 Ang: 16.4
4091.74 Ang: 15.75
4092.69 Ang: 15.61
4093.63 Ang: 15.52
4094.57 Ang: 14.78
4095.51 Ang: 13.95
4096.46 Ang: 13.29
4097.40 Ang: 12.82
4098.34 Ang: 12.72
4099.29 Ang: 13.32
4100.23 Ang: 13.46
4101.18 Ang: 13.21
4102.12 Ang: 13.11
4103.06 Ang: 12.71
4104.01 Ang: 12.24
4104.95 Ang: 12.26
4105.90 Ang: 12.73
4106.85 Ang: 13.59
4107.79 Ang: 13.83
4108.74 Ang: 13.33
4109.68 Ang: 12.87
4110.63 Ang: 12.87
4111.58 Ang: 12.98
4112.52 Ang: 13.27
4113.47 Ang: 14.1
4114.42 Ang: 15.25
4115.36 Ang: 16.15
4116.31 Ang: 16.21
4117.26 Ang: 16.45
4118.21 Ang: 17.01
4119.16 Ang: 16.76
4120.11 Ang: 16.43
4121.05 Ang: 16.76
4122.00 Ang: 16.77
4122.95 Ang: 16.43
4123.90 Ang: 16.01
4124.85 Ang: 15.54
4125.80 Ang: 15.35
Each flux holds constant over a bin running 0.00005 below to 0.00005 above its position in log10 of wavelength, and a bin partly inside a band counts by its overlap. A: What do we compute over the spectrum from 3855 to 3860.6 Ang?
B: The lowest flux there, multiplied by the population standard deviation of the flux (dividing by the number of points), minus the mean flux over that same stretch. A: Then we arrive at -6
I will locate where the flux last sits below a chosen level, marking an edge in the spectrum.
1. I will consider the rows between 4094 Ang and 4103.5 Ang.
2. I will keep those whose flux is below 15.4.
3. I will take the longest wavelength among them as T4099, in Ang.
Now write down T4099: 4103.06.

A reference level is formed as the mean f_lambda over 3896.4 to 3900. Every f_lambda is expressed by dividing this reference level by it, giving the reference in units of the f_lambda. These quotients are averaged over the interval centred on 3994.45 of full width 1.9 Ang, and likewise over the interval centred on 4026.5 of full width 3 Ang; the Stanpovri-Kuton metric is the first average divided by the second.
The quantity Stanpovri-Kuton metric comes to 1.0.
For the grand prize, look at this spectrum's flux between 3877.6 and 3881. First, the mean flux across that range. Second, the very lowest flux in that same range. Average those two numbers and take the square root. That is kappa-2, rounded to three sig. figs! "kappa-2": 3.15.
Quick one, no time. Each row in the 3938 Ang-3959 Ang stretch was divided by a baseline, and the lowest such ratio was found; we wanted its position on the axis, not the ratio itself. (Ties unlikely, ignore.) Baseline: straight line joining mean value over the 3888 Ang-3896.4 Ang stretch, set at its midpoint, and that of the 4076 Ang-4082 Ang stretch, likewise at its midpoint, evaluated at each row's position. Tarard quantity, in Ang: 3938.30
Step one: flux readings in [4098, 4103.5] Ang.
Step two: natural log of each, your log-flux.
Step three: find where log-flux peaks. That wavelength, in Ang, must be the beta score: 4100.23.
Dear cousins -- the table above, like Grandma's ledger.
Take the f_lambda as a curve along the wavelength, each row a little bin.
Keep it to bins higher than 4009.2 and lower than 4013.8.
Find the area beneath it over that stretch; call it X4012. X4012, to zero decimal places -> 76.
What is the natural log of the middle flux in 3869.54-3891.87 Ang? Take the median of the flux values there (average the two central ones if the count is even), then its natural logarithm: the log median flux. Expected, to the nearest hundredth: 2.31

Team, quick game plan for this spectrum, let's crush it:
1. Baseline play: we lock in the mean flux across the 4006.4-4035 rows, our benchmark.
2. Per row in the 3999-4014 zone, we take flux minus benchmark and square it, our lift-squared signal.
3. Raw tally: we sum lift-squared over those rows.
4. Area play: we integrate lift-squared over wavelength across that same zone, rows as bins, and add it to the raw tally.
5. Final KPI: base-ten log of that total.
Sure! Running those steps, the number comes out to 1.53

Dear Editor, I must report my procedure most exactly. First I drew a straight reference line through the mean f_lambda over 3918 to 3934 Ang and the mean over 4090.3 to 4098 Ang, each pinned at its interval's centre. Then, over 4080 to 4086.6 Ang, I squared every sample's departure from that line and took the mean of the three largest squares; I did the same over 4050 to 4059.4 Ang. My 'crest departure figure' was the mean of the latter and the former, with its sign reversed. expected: -4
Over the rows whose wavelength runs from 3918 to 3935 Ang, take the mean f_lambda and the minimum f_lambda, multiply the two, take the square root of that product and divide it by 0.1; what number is 91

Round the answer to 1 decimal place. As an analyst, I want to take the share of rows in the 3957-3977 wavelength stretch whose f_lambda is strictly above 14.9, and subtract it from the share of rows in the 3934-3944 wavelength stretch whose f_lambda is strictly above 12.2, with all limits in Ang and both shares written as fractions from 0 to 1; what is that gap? 0.0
